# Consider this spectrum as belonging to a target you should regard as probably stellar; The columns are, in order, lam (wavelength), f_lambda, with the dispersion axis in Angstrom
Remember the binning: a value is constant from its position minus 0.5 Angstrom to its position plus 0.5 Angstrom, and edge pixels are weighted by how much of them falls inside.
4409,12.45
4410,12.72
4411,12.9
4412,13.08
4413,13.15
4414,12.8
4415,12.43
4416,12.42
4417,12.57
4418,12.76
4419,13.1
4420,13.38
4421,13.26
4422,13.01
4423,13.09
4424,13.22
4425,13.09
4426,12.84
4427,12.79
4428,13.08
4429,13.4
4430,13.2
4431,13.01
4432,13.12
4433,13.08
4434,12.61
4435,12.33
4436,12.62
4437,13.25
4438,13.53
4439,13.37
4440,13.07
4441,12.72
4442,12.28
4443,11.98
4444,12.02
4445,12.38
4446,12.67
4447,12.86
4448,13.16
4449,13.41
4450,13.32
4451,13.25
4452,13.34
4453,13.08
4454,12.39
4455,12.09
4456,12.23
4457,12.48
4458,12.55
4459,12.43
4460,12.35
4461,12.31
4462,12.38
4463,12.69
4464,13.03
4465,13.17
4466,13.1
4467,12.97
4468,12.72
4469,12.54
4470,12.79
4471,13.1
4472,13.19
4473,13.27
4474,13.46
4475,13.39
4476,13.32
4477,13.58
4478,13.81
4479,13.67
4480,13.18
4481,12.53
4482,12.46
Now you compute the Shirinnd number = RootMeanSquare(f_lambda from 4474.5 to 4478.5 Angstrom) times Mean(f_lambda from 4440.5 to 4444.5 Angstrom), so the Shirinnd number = 166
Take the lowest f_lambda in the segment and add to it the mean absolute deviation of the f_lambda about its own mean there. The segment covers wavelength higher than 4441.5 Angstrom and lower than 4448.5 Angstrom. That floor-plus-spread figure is 12.34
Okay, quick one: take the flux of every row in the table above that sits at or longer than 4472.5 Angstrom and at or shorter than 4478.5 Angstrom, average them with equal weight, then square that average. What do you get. 181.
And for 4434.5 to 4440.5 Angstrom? 170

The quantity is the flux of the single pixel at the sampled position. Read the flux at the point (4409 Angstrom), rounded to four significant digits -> 12.45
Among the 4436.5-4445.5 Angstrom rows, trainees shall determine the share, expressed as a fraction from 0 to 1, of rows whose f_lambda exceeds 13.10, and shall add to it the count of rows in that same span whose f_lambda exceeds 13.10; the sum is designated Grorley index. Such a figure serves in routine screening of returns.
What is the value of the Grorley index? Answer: 3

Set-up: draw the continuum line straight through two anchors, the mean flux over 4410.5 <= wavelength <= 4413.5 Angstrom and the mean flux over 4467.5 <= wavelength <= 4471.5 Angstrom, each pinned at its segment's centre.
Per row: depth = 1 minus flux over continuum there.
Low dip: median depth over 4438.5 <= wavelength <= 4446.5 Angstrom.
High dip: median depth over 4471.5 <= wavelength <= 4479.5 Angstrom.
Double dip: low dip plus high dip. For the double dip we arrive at -0.023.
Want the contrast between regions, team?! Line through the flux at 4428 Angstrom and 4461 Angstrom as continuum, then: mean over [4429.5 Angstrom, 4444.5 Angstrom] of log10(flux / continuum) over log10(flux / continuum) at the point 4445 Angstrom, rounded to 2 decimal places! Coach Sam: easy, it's 0.21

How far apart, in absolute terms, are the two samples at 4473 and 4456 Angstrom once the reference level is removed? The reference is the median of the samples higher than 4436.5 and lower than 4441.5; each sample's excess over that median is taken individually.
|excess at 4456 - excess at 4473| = 1.0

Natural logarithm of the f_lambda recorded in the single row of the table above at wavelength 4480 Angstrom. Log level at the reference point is 2.58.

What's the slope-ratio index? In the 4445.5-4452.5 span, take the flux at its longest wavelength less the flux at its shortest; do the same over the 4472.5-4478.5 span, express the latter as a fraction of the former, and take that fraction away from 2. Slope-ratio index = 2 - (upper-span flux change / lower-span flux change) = 1.2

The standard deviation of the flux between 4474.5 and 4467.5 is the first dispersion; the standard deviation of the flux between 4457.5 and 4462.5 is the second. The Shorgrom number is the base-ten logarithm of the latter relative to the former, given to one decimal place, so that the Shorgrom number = -0.6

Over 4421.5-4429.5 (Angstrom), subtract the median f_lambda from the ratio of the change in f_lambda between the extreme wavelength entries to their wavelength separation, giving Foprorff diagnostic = -13.0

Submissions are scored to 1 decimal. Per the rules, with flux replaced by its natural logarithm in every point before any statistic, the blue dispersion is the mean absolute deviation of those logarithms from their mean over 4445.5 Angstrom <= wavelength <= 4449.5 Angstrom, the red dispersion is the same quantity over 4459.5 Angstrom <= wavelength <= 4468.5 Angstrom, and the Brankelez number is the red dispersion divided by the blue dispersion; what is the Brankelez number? 1.1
